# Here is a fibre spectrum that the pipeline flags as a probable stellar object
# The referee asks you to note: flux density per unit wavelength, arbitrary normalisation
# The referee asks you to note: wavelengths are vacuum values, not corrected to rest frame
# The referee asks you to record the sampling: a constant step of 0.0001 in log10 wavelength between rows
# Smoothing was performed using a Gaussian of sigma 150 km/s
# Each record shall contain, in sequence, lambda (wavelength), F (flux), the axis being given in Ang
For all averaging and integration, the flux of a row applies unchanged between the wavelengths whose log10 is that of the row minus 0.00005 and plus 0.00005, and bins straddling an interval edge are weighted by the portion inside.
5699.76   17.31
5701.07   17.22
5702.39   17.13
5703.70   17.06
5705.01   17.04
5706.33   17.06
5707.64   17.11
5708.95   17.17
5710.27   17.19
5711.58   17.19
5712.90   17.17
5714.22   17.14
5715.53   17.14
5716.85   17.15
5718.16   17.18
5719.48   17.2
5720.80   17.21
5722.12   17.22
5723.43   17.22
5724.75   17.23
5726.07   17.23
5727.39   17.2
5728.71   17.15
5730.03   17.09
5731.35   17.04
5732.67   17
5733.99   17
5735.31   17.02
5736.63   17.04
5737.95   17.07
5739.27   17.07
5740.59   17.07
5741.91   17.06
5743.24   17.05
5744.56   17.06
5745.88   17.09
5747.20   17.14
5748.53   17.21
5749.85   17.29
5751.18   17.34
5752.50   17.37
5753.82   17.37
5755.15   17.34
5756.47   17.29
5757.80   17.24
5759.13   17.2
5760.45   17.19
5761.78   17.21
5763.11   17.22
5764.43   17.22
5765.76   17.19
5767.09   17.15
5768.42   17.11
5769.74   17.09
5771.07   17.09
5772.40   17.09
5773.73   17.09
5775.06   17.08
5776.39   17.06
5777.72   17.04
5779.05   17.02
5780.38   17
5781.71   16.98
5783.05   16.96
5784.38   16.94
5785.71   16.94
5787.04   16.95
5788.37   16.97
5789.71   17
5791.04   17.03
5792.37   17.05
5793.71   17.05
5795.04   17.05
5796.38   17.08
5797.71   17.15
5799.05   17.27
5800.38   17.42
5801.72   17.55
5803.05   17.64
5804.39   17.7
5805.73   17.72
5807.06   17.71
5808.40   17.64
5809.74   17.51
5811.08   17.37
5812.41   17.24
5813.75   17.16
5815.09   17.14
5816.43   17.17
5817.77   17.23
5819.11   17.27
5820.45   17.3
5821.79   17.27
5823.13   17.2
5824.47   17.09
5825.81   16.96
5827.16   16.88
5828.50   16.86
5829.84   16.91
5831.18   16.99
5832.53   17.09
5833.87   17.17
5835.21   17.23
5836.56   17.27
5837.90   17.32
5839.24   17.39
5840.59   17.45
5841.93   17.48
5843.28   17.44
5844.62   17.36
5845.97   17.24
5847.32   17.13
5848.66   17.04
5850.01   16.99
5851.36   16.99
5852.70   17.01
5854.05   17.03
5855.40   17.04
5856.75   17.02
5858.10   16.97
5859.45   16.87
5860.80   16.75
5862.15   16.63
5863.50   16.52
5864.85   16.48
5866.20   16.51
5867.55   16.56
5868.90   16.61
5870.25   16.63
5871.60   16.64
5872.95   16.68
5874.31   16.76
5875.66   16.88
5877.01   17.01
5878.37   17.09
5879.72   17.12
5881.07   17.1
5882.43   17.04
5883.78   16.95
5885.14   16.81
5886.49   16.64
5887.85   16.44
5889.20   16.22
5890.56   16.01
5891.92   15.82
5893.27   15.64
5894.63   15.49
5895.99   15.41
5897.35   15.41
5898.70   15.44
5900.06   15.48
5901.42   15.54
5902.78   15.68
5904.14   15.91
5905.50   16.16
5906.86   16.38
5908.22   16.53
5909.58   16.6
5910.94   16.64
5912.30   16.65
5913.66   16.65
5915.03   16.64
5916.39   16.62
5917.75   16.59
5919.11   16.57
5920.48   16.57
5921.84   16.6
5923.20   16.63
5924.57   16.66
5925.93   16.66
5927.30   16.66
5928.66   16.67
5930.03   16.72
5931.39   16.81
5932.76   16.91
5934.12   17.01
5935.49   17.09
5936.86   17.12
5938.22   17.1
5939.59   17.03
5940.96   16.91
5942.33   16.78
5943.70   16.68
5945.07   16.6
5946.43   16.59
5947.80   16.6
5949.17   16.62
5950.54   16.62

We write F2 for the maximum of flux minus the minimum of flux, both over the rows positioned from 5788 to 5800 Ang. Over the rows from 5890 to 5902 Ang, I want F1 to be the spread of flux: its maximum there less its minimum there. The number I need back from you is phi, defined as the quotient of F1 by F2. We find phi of 2.00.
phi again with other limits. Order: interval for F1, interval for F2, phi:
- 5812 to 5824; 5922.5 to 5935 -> 0.42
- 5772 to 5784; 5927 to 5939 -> 0.28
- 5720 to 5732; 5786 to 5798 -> 0.95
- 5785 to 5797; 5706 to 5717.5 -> 1.08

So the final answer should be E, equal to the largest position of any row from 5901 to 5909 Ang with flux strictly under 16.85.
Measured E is 5908.22 Ang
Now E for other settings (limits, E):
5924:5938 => 5931.39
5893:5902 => 5901.42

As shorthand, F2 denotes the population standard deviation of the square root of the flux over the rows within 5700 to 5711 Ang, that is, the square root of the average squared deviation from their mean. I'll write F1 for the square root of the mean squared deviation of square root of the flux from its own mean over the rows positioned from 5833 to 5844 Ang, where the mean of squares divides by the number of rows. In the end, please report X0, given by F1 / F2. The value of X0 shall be 1.7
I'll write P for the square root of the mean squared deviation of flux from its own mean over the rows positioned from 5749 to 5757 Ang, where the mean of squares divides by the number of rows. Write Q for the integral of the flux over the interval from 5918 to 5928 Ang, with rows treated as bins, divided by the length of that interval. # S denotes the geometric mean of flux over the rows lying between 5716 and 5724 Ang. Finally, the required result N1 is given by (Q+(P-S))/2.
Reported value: -0.27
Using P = 0.033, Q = 16.6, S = 17.2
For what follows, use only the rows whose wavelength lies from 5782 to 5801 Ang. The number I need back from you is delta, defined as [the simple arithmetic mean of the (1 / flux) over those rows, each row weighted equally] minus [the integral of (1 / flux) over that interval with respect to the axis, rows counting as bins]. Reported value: -1.06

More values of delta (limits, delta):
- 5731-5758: -1.52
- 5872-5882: -0.53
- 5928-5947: -1.07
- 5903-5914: -0.61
